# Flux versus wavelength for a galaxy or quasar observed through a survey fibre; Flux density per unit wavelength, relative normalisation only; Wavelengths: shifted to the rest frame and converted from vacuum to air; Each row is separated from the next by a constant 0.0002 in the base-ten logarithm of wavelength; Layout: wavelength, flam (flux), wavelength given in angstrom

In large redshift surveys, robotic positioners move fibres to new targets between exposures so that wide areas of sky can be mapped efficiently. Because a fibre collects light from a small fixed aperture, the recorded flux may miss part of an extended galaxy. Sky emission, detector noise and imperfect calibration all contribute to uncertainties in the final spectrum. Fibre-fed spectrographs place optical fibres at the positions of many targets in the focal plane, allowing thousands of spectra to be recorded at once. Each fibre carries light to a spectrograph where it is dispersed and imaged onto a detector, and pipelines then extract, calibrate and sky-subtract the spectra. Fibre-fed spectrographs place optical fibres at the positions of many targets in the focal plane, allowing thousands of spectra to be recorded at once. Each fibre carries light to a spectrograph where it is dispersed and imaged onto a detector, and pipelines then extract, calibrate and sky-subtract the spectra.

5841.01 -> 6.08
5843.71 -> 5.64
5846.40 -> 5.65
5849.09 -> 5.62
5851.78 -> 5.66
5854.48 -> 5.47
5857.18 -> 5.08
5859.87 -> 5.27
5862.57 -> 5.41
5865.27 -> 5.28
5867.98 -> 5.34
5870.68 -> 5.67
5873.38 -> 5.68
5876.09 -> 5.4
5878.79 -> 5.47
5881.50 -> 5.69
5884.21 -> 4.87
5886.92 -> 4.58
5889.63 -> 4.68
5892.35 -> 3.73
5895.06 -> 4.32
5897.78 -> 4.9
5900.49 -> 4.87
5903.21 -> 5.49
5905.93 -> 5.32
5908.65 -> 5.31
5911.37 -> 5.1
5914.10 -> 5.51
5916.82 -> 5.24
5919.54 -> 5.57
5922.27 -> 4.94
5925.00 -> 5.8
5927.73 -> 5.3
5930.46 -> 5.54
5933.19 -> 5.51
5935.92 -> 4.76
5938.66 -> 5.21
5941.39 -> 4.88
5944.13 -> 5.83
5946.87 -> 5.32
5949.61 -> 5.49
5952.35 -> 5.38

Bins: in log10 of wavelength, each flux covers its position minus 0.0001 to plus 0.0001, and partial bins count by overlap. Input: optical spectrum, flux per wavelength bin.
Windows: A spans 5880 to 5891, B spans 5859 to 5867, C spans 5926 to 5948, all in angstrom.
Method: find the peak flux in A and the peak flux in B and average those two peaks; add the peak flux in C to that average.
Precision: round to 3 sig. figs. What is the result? 11.4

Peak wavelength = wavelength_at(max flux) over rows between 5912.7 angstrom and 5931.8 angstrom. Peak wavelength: 5925.00 angstrom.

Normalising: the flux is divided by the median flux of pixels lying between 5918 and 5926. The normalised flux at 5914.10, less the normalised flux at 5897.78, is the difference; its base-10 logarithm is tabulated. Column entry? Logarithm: -0.96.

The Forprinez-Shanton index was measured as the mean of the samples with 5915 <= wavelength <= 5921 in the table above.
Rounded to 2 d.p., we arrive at 5.41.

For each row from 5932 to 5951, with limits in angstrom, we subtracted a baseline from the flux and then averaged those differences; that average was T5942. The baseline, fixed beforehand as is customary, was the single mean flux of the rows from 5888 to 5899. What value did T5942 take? 0.88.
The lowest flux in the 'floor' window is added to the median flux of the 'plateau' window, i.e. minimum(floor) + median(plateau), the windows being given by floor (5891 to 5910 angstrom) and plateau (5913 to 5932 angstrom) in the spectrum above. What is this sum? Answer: 9.24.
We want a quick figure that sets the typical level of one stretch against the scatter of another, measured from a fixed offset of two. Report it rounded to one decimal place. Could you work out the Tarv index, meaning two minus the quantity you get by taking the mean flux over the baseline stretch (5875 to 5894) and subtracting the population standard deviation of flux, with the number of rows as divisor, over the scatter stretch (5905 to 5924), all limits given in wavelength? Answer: -2.7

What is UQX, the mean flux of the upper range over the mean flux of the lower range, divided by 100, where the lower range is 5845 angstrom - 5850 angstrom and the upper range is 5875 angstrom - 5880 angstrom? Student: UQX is 0.0096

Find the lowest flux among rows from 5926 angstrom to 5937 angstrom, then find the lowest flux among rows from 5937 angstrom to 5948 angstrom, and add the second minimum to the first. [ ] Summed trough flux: 9.6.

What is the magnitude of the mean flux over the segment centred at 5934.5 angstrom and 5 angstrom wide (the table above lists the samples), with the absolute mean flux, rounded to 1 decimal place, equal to 5.1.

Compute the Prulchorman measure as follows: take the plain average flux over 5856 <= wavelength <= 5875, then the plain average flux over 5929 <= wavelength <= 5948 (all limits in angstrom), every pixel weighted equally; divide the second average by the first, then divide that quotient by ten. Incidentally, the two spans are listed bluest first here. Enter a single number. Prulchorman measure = 0.098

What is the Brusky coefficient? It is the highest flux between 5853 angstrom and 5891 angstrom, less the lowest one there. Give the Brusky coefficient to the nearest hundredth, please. 1.11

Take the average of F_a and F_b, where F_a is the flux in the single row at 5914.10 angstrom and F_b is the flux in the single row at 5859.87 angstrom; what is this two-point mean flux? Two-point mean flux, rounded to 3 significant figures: 5.39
